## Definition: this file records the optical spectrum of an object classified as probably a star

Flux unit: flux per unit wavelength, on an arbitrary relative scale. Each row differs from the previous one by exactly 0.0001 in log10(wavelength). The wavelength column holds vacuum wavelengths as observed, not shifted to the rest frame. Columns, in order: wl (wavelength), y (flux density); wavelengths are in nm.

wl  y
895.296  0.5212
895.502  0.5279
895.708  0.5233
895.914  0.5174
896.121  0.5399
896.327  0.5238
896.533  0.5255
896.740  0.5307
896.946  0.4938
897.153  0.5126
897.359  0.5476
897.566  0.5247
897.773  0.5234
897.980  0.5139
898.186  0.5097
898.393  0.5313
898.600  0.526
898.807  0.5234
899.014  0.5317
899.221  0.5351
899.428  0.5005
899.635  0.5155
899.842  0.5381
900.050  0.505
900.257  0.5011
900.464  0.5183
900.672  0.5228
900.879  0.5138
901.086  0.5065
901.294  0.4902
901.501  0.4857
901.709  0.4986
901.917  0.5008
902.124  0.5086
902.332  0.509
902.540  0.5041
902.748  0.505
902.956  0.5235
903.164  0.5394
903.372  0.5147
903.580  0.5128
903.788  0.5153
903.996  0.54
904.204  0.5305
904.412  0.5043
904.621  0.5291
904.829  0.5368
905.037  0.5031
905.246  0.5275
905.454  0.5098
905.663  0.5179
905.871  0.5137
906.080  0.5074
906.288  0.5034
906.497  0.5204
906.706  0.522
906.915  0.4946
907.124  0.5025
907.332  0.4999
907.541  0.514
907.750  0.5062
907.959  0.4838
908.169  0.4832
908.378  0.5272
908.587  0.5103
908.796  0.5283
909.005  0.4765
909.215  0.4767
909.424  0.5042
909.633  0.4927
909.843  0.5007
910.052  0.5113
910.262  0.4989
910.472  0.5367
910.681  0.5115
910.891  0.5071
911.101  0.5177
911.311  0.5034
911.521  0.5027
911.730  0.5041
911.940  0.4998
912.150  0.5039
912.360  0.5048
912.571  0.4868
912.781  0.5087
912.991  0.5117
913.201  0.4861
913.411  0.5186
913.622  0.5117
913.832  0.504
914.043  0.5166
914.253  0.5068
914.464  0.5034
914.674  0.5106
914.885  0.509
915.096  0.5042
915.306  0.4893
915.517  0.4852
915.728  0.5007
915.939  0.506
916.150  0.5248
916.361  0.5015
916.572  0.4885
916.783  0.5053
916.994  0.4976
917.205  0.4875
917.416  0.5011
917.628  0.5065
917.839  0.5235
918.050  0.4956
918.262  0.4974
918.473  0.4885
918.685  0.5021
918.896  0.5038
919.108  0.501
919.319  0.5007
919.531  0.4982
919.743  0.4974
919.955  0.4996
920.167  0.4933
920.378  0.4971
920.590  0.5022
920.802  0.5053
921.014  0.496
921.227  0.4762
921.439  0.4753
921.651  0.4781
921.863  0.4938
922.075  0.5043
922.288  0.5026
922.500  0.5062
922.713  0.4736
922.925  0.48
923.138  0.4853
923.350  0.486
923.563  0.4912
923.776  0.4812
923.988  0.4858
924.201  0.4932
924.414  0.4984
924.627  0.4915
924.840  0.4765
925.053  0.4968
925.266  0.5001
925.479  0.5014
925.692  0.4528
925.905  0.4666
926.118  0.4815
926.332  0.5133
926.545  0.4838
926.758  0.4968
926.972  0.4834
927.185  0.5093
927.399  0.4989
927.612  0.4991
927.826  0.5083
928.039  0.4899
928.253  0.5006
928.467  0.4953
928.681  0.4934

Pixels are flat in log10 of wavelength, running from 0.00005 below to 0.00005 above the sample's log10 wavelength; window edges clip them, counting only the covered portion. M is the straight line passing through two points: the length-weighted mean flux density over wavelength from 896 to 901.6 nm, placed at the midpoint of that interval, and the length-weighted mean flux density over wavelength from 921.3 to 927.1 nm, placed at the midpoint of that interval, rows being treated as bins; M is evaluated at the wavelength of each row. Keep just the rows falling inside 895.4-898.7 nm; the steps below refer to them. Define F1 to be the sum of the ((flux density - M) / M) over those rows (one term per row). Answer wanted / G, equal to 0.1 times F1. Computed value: 0.009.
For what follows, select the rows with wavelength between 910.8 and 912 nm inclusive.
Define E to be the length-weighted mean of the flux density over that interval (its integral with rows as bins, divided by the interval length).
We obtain 0.506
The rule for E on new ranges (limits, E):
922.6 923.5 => 0.482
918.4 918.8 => 0.496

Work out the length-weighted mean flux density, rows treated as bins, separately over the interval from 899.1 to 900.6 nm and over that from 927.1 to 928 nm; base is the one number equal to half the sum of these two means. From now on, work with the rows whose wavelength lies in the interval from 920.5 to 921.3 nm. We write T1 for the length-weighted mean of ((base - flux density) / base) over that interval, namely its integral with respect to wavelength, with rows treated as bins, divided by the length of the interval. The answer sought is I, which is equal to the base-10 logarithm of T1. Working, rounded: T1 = 0.028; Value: -1.56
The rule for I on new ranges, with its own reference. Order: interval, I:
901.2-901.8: -1.45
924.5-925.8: -1.35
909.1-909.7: -1.43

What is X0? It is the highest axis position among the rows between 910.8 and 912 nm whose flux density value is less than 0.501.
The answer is 911.940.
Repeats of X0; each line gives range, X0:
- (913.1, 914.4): 913.201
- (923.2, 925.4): 925.266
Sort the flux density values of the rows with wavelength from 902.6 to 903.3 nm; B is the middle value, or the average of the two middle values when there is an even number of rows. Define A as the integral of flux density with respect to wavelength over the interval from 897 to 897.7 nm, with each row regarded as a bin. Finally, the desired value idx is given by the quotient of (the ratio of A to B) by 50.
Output 0.0140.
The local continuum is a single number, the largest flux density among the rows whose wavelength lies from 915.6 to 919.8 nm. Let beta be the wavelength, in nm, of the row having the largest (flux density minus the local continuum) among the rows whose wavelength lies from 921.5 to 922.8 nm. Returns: 922.500 nm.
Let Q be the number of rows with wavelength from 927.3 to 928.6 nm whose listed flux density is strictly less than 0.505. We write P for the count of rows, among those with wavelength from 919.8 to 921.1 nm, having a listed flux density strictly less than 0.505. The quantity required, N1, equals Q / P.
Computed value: 1.0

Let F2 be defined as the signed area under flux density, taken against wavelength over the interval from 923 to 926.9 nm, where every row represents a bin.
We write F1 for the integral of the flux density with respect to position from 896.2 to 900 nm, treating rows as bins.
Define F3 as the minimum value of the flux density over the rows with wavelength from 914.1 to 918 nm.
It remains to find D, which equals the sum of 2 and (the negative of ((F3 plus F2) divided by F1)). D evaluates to 0.798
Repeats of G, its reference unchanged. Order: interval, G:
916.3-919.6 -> 0.014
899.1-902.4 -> -0.020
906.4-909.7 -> -0.015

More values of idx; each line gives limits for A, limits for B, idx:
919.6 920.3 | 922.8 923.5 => 0.0143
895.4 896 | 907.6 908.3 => 0.0130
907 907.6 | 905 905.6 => 0.0119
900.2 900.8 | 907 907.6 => 0.0123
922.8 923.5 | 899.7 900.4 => 0.0134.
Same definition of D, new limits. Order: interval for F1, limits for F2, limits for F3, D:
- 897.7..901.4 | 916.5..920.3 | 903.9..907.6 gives 0.749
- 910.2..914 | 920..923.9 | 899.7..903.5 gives 0.754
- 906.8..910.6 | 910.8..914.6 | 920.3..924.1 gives 0.747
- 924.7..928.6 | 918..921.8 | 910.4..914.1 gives 0.767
